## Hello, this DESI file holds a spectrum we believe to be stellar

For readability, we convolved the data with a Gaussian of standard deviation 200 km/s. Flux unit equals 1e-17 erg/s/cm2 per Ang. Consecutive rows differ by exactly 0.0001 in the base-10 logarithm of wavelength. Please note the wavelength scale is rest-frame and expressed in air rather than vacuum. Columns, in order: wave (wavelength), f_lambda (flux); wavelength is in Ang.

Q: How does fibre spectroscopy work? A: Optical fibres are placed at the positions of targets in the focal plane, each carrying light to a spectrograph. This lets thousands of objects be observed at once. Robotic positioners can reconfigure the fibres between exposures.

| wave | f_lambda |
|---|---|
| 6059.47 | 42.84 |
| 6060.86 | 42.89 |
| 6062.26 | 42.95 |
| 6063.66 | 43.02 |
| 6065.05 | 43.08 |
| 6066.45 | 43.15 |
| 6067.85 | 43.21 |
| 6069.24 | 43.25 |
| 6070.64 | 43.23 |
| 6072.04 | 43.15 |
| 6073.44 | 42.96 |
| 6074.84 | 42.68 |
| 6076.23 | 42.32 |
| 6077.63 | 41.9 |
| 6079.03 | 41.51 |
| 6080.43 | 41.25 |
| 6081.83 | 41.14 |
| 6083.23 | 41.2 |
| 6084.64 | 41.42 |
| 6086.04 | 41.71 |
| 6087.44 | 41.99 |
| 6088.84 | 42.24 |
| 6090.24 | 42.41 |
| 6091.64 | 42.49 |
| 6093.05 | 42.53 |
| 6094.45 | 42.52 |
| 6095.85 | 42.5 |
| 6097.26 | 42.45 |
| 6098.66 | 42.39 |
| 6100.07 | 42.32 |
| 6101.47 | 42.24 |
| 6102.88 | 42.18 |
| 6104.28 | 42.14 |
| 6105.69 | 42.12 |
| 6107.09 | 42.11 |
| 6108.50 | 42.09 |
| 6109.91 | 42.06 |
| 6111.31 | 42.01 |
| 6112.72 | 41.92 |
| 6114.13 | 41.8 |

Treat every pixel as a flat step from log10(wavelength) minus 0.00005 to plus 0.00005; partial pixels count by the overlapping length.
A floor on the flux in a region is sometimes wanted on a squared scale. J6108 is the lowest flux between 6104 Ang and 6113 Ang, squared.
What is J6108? 1757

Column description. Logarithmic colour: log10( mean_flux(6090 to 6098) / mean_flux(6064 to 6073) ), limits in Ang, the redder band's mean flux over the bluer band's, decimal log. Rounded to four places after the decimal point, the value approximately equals -0.0070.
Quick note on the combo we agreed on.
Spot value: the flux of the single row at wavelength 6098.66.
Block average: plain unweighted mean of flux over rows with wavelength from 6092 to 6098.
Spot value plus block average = 84.9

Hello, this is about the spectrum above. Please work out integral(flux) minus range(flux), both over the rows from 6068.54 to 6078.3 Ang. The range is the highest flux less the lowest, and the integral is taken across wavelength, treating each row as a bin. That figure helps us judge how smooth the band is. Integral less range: 417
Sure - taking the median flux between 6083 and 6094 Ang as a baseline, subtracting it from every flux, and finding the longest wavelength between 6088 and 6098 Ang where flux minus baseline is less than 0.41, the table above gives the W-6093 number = 6097.26 Ang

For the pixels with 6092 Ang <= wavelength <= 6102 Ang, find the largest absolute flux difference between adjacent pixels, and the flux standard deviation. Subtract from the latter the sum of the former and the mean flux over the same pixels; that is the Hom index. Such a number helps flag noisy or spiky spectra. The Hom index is -42.4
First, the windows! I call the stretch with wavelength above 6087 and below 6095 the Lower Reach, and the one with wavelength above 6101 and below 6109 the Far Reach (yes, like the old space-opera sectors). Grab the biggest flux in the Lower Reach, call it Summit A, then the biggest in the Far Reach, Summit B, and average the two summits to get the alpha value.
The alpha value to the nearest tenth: 42.4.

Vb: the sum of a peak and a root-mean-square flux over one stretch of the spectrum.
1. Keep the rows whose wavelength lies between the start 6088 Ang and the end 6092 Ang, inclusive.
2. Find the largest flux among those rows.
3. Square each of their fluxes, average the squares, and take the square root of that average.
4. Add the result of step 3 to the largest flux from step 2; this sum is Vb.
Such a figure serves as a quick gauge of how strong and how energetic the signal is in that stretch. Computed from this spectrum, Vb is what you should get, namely 84.9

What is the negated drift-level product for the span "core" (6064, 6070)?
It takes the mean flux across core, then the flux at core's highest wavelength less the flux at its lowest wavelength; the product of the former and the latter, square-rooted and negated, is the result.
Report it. -2.7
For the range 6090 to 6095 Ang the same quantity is -2.2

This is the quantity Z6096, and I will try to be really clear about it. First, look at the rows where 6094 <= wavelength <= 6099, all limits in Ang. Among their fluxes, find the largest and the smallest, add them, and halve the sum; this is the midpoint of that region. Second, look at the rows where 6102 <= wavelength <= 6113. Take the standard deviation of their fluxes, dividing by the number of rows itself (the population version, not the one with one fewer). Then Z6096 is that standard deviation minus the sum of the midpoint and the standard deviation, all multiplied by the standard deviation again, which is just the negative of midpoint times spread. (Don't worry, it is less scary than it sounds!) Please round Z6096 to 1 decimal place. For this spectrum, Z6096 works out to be -3.3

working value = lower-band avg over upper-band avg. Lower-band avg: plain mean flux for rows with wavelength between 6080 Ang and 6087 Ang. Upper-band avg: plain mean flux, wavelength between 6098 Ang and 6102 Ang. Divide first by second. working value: 0.98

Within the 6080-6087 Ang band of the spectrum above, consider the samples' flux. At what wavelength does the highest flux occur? 6086.04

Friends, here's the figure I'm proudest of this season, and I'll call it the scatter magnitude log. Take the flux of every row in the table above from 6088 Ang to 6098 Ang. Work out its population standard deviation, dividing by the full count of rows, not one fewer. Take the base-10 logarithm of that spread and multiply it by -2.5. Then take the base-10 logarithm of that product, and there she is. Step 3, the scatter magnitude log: 0.41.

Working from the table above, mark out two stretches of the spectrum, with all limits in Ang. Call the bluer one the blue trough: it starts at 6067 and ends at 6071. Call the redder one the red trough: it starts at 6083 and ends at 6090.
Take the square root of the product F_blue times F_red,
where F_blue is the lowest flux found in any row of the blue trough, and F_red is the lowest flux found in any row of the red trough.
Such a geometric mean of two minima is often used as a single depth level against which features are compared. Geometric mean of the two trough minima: 42.2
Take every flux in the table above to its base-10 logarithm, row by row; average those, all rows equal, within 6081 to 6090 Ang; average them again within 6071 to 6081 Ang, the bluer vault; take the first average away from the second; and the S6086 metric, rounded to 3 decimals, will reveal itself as 0.007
